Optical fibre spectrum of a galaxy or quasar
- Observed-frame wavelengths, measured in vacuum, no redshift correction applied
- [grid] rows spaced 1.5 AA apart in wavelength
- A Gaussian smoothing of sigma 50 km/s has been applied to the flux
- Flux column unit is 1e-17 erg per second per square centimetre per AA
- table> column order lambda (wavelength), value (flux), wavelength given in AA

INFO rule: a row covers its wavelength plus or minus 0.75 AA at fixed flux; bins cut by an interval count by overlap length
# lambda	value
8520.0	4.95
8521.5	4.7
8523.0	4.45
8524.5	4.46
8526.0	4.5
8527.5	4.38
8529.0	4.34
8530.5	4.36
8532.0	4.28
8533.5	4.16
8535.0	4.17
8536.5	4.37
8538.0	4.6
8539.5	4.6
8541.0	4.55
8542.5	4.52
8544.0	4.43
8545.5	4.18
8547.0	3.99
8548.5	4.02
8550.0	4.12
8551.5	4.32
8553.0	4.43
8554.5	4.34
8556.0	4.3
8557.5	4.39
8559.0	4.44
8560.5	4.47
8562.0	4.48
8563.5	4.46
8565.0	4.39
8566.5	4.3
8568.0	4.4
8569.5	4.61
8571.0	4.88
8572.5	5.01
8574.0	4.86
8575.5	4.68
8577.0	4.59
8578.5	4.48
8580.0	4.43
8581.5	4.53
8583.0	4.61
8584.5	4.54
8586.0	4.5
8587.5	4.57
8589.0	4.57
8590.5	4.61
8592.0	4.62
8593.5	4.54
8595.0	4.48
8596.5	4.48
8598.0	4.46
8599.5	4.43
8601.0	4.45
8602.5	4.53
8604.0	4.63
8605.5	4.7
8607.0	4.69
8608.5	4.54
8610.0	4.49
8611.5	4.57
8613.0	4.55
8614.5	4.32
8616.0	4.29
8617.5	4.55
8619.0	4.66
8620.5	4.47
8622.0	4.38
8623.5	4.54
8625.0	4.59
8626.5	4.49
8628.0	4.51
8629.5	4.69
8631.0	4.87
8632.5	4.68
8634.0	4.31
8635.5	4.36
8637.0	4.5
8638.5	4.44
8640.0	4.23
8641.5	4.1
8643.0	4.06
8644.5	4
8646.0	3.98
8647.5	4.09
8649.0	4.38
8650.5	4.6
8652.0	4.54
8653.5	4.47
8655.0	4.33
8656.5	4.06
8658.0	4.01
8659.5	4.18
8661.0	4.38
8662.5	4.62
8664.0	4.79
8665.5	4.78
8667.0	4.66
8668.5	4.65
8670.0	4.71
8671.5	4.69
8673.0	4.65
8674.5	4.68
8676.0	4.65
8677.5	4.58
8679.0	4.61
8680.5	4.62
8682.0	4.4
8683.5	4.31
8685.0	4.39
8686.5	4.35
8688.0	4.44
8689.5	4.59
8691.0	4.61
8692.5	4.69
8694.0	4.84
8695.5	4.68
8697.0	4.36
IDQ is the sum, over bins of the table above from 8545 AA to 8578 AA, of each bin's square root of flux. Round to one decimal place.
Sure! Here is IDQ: 46.3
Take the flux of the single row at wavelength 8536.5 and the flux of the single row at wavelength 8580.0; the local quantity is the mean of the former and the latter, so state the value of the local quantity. 4.40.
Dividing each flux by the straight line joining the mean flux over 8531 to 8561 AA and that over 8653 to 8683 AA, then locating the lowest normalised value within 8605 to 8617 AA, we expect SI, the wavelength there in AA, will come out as 8616.0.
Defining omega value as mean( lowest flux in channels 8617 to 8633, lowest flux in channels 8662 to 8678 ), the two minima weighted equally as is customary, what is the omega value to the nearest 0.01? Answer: 4.48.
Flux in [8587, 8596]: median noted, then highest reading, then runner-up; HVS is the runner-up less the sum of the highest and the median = -4.58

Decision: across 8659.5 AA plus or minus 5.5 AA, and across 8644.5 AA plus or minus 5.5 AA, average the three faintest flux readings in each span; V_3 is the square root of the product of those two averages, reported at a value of 4.05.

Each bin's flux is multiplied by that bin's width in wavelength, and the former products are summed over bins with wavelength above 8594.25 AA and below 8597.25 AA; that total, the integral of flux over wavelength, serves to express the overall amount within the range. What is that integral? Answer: 13.4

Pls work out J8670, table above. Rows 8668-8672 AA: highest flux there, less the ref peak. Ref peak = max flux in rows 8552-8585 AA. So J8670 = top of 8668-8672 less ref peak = -0.30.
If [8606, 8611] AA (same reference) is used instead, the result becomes -0.32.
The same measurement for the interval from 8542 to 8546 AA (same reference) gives -0.49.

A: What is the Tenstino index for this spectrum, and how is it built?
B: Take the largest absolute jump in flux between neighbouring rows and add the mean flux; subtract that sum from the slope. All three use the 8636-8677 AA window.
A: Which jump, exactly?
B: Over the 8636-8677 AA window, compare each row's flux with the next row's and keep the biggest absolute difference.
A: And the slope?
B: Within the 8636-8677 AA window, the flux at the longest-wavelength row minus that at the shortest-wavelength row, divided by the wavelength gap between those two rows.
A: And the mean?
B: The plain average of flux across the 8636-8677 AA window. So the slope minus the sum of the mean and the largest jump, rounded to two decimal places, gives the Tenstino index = -4.70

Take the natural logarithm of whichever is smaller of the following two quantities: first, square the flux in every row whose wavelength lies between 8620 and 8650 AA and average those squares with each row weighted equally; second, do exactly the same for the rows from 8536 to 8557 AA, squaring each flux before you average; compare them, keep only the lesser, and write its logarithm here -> 2.94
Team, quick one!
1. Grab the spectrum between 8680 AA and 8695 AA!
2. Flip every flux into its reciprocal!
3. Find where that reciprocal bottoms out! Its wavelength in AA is 8694.0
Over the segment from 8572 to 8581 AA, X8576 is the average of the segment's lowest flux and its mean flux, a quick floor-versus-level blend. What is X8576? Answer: 4.55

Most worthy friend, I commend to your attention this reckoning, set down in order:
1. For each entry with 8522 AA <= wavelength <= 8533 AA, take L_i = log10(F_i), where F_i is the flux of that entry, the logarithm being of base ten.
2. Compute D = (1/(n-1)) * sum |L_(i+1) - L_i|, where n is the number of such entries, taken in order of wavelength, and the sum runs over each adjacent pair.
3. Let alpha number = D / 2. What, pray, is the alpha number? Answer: 0.003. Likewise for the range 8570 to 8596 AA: 0.004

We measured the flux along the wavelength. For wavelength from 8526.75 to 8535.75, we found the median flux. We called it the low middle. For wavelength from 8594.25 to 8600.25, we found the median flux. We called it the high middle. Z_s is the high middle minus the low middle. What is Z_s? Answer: 0.16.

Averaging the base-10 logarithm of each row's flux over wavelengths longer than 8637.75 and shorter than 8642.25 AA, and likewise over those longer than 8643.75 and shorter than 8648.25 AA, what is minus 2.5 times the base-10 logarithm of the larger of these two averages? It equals 0.504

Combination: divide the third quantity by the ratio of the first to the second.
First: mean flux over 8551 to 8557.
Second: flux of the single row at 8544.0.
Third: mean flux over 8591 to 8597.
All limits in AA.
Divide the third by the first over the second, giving 4.6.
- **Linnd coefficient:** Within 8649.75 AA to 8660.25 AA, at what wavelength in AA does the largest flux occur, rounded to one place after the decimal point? 8650.5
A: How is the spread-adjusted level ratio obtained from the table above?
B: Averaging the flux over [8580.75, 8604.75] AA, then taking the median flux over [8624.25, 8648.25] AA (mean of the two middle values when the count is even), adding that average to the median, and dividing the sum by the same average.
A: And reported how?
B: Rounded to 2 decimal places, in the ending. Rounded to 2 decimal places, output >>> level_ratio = 1.97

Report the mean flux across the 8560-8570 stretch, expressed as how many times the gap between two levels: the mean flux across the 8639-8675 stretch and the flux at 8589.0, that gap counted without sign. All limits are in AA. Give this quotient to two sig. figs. 26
